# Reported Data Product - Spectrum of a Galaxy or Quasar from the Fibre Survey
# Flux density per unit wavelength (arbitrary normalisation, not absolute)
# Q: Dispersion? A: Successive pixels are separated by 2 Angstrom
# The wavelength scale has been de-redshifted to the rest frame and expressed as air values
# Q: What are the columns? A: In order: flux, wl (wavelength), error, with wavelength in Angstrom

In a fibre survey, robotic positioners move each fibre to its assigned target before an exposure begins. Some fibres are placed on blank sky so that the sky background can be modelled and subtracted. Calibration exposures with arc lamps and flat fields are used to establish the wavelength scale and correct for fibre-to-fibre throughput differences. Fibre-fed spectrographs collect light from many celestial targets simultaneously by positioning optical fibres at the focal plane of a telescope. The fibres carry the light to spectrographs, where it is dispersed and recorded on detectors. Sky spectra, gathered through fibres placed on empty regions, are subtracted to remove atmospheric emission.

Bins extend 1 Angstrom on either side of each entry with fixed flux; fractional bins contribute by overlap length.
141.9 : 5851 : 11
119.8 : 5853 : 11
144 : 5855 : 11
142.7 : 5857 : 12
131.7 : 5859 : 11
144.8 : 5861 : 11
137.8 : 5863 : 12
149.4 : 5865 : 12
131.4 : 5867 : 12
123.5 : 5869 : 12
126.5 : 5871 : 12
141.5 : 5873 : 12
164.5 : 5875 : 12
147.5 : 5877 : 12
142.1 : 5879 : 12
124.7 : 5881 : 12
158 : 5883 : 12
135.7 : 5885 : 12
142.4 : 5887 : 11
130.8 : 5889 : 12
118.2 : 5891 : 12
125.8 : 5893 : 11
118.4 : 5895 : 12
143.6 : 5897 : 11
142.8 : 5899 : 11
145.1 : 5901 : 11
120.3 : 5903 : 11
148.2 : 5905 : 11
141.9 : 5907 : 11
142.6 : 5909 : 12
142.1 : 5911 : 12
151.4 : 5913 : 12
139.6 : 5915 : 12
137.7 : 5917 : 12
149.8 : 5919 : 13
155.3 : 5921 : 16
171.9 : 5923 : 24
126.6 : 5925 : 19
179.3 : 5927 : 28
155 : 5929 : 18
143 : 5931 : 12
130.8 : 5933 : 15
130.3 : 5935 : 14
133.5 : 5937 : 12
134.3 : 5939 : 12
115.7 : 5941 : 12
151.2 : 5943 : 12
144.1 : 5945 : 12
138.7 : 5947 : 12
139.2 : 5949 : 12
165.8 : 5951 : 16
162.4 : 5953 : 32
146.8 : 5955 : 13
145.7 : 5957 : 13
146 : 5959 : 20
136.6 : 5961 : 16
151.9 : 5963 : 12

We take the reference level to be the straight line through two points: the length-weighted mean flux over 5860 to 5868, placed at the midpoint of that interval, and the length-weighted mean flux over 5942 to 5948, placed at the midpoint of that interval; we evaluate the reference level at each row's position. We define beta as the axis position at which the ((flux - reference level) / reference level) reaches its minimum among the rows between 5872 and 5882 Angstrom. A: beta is 5881 Angstrom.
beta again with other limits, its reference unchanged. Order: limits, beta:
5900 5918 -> 5903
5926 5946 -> 5941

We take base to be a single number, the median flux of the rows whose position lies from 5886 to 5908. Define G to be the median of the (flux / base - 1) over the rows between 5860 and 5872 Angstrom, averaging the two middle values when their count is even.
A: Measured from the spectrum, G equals -0.05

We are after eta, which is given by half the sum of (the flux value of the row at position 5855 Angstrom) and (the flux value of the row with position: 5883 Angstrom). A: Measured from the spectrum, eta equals 151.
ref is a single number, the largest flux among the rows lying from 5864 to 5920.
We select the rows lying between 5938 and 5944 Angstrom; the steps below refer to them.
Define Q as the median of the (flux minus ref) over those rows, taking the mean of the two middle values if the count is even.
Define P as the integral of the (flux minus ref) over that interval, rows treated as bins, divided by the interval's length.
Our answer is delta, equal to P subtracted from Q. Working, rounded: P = -31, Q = -30.2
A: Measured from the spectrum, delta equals 0.6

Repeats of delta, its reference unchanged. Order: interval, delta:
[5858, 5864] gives -0.3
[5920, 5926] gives 4.0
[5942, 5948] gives -0.6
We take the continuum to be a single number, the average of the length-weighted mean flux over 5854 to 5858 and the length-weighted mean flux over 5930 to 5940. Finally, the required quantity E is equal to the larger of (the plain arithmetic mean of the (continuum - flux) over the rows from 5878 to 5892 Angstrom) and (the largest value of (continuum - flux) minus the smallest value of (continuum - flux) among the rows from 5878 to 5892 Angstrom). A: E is 40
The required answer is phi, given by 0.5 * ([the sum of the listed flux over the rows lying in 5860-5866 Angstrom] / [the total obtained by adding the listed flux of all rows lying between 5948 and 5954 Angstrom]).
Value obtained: 0.46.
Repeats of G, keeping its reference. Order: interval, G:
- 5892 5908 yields 0.00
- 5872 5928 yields 0.00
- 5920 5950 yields -0.02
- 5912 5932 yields 0.06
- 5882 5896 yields -0.08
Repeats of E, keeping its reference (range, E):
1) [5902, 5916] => 31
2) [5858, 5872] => 26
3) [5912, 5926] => 45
